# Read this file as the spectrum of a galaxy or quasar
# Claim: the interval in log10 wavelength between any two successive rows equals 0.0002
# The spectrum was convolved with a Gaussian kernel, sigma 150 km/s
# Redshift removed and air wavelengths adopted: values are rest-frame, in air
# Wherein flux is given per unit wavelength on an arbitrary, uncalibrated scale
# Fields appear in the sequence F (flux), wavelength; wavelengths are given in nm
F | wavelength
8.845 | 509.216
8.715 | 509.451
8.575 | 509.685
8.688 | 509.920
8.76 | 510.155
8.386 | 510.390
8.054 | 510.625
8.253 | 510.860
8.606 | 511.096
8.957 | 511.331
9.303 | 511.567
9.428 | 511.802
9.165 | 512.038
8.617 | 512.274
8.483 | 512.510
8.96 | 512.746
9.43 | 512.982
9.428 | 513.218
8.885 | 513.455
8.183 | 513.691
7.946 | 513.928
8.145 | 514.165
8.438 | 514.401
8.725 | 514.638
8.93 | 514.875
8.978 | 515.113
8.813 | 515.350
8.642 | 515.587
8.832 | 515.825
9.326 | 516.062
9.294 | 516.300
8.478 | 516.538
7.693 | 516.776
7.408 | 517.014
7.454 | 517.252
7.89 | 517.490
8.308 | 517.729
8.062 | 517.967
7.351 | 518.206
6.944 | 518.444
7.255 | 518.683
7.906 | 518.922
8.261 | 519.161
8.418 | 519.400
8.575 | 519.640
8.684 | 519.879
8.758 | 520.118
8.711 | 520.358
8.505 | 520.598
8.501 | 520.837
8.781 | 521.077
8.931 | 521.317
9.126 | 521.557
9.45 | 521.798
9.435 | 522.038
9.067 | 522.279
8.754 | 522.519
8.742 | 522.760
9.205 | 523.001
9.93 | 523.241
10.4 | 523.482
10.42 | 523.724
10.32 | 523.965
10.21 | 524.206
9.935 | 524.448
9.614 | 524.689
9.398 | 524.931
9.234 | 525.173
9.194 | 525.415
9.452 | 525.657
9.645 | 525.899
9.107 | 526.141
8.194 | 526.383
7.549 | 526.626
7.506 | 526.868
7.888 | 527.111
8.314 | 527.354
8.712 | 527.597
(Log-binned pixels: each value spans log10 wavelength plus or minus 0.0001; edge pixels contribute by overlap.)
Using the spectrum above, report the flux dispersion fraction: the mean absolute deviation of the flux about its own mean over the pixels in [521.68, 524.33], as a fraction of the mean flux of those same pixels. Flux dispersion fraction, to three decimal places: 0.059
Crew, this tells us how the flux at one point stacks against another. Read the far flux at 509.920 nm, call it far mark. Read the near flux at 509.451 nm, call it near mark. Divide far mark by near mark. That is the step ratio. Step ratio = 1.0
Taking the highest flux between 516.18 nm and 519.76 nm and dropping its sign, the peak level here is 9.3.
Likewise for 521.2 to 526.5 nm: 10.4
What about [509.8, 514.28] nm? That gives 9.4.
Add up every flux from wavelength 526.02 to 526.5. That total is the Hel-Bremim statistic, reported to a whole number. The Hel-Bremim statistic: 17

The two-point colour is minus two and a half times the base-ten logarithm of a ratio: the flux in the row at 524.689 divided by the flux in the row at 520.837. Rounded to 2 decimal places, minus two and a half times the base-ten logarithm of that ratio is -0.13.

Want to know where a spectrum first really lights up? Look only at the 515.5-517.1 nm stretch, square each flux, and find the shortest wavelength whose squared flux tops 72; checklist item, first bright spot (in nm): 515.587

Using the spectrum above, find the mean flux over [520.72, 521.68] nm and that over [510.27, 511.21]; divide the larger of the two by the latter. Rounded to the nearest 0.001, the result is 1.061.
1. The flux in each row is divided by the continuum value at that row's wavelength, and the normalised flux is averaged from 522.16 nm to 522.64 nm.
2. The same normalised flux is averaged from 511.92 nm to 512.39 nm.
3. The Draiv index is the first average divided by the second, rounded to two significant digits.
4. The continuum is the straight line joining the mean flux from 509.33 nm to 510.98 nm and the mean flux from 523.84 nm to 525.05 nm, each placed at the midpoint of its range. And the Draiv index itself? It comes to 0.90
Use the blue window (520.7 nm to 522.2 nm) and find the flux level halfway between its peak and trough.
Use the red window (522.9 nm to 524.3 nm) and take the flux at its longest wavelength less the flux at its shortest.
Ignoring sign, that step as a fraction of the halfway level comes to 0.11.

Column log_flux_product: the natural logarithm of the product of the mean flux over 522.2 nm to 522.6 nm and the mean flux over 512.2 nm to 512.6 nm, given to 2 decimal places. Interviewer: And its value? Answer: 4.33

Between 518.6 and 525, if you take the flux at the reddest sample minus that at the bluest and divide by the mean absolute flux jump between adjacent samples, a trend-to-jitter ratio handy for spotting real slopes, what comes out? 9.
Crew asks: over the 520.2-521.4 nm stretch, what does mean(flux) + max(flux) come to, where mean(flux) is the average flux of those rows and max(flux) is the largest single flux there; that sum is 17.6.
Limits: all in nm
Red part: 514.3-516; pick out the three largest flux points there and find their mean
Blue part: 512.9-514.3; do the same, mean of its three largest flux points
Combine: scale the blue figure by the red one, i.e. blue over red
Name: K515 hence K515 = 1.04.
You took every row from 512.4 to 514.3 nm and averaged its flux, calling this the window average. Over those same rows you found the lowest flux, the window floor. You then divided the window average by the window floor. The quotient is 1.09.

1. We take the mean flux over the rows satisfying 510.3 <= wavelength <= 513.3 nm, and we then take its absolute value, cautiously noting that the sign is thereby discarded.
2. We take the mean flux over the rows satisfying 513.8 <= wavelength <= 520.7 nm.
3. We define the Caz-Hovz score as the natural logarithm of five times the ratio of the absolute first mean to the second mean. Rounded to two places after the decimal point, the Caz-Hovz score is 1.67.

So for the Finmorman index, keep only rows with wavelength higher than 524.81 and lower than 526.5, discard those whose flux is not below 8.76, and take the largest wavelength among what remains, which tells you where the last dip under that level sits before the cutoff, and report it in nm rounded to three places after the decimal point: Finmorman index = 526.383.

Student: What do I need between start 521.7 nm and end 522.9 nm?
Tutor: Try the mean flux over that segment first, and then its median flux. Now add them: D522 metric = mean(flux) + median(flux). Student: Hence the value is 18.2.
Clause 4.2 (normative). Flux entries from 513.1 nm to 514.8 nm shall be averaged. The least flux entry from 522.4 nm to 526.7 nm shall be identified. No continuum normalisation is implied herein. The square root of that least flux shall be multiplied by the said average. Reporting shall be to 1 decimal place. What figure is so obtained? 23.5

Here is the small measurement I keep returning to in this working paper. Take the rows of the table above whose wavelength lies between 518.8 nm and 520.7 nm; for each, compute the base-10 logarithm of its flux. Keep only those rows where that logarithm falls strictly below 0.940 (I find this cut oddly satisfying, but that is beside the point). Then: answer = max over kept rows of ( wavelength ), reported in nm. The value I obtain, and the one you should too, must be 520.598 nm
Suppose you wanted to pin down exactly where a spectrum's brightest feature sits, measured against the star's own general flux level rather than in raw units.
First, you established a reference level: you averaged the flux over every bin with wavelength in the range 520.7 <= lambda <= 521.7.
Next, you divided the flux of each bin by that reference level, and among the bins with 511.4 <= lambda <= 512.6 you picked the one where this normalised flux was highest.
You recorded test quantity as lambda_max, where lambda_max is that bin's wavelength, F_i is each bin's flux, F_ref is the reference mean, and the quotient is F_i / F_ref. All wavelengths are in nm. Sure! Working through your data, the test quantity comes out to 511.802 nm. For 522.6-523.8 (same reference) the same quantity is 523.724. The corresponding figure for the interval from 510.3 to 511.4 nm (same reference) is 511.331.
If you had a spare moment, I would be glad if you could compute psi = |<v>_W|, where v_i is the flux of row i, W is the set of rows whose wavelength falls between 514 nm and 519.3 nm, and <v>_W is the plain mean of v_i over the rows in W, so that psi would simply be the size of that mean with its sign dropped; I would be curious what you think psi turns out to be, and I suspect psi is 8.2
